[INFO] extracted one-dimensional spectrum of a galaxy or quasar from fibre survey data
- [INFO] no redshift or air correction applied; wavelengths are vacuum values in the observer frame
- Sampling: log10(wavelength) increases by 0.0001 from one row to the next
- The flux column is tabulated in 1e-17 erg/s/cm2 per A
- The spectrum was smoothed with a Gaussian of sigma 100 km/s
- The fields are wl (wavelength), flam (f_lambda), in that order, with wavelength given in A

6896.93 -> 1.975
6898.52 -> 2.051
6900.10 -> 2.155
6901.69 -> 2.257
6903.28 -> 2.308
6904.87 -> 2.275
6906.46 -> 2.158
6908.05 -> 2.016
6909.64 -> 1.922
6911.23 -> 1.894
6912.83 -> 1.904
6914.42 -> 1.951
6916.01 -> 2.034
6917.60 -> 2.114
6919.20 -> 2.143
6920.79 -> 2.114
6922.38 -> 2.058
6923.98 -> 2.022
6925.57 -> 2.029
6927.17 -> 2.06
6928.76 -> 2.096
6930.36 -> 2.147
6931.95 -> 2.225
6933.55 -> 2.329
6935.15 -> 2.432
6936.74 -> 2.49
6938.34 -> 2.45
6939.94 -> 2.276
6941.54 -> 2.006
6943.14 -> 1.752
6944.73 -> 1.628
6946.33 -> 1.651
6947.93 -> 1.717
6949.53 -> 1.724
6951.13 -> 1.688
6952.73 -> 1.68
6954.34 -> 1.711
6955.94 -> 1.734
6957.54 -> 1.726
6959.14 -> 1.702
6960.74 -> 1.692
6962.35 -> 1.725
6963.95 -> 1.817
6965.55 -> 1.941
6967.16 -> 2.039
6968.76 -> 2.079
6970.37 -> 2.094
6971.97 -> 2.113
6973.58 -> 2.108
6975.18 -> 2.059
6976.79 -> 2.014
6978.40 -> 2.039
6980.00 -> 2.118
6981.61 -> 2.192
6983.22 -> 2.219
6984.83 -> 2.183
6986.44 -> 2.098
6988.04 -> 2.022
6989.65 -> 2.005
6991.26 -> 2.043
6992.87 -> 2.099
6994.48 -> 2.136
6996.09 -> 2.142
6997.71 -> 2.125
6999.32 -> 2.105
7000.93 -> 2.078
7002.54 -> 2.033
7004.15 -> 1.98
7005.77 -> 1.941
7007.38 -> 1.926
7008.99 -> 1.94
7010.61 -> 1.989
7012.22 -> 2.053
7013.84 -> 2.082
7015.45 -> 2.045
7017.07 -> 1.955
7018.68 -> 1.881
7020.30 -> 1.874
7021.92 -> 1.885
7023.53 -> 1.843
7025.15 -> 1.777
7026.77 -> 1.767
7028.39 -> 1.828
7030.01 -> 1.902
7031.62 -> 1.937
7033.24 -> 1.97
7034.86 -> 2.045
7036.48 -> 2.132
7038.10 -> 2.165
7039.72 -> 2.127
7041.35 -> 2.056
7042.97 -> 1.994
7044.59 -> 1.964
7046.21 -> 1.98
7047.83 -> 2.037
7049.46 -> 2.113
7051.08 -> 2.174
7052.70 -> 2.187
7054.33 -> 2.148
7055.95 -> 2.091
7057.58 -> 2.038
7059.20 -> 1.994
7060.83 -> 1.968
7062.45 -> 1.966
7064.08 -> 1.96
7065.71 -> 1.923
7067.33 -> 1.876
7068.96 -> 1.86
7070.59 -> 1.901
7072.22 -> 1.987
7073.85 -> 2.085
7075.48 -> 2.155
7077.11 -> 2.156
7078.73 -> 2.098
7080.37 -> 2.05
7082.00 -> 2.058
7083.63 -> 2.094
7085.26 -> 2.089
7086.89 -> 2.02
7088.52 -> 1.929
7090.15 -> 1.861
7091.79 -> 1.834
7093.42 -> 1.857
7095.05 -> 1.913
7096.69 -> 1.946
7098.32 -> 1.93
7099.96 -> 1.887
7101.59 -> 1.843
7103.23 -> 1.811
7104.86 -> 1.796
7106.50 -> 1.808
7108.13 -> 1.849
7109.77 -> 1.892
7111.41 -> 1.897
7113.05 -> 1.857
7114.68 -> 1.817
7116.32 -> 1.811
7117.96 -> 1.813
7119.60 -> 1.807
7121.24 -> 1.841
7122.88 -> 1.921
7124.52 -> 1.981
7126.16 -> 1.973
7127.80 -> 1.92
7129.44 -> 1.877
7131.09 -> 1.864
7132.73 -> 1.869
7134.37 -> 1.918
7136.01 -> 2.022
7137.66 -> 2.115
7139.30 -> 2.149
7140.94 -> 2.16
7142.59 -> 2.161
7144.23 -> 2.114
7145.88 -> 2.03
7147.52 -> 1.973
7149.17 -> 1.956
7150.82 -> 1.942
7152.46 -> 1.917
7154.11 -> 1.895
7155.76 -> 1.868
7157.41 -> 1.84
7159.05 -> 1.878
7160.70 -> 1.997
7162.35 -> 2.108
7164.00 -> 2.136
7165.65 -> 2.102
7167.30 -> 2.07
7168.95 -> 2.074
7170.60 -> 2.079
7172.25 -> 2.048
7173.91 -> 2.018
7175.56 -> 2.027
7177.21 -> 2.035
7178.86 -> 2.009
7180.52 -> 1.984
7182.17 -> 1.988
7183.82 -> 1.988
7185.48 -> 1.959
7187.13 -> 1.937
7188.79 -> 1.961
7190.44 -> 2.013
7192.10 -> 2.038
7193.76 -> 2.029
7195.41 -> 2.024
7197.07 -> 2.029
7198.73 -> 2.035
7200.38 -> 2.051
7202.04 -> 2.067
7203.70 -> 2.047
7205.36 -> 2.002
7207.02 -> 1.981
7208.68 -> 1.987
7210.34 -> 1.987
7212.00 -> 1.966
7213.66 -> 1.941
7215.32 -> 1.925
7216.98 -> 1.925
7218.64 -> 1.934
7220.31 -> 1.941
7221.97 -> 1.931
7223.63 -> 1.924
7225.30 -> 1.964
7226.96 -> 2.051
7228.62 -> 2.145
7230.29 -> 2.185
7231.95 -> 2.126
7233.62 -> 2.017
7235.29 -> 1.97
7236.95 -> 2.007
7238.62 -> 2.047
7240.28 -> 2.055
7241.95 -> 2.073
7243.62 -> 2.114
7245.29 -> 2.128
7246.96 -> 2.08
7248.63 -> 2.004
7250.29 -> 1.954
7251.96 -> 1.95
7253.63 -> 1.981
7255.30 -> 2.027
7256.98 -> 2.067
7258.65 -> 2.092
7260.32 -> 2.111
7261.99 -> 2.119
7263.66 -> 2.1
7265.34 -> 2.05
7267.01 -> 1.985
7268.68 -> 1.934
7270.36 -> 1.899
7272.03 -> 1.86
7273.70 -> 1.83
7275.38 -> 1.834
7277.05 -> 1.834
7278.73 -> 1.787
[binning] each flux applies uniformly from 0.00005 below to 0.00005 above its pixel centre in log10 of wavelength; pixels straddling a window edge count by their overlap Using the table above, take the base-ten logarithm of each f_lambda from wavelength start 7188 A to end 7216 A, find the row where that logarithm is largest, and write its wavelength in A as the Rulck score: 7202.04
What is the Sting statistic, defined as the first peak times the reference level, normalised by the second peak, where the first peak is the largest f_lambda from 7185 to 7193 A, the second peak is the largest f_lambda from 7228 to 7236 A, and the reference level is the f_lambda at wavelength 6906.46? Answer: 2.01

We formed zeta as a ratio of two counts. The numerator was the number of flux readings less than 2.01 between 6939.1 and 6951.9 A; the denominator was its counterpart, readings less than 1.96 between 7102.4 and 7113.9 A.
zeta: 1.0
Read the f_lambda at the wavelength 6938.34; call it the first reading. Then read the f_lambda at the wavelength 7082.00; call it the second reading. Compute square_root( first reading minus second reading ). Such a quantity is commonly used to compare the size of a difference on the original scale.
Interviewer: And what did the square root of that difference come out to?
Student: 0.63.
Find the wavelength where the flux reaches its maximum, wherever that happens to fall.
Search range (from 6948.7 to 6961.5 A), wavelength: 6955.94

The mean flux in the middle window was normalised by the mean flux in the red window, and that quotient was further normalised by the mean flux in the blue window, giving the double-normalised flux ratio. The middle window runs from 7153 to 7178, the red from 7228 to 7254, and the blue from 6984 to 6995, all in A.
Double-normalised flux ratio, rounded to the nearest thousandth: 0.470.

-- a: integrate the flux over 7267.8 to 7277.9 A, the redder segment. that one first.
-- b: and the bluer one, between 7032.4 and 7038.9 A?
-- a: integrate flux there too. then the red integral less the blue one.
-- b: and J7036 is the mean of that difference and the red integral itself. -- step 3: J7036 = 12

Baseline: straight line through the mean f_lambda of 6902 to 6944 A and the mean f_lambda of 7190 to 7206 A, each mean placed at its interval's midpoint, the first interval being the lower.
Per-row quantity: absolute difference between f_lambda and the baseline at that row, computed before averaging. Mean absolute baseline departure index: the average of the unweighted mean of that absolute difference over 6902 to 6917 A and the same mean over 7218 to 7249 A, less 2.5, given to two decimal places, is -2.39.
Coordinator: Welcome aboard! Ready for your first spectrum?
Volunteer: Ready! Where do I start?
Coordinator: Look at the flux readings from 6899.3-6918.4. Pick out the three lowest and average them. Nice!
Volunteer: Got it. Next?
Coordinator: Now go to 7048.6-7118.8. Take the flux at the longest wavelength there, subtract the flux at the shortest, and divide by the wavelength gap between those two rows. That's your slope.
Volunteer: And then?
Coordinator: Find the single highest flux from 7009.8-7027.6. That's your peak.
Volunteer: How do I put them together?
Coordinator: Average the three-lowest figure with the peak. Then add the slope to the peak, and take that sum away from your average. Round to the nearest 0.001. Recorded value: -0.083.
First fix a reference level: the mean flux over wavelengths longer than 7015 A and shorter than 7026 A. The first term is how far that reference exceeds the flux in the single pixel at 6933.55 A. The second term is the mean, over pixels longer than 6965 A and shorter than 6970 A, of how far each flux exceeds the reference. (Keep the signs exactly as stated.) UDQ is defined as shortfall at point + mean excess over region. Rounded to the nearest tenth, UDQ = -0.3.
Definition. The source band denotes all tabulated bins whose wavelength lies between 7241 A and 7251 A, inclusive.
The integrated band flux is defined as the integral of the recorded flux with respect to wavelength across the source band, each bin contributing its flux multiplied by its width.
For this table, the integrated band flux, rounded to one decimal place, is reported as 20.6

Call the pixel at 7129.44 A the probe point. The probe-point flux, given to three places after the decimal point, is 1.877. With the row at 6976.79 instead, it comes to 2.014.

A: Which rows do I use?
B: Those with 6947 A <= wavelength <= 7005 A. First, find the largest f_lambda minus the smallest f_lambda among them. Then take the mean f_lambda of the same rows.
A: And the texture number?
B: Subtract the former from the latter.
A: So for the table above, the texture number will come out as 1.43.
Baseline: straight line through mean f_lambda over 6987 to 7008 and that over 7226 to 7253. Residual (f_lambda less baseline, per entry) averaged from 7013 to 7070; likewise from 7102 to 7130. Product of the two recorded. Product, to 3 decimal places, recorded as 0.012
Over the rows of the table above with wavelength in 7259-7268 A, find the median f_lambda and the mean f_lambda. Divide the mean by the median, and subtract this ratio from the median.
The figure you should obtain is 1.11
